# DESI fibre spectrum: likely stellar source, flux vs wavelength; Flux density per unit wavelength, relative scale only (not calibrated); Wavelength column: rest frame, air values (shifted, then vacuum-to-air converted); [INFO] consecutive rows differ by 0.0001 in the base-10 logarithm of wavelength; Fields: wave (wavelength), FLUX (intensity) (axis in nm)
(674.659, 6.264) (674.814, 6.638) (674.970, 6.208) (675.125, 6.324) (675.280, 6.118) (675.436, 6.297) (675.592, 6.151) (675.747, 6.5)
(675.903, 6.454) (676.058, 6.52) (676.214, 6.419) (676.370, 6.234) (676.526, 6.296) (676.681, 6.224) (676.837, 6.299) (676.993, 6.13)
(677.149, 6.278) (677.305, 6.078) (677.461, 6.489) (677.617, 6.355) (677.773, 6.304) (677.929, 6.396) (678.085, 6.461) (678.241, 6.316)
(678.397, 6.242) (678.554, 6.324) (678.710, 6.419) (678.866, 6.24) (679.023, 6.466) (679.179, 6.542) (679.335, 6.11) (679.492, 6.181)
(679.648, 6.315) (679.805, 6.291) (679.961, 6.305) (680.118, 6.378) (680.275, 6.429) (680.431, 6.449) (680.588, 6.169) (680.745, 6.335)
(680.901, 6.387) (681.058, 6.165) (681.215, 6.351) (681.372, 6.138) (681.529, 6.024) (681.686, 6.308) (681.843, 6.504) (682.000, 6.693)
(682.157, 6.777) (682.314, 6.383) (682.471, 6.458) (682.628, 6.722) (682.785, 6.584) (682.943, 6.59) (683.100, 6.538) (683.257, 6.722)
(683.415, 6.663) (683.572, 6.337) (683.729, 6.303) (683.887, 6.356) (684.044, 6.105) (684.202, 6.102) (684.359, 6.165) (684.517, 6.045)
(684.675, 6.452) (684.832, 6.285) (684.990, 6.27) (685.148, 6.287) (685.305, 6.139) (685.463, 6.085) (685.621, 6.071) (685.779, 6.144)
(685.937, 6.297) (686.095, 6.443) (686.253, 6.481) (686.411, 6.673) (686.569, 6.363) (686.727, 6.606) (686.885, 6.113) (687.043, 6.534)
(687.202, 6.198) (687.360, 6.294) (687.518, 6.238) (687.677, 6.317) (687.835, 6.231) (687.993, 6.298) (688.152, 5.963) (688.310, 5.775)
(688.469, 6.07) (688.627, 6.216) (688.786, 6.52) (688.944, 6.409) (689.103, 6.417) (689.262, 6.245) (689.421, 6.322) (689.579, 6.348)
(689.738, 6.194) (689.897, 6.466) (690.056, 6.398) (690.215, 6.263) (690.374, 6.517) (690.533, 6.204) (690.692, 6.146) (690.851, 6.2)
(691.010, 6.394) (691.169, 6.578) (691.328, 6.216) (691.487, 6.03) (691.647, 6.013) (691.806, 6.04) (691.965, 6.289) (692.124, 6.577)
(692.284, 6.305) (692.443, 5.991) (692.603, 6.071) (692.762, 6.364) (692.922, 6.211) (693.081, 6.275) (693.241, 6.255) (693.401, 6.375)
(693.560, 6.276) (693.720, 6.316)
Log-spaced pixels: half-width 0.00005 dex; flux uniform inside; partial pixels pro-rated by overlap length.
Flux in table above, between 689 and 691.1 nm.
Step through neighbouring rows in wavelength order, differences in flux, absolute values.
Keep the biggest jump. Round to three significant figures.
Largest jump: 0.313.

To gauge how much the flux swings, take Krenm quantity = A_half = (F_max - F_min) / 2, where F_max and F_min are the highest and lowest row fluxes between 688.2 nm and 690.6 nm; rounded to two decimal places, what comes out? 0.37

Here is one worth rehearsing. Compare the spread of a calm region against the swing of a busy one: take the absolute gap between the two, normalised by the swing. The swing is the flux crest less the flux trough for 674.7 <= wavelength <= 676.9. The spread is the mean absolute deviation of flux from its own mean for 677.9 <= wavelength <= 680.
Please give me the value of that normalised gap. 0.82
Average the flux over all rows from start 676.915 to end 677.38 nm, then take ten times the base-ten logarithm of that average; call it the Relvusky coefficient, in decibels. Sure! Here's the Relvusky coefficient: 7.90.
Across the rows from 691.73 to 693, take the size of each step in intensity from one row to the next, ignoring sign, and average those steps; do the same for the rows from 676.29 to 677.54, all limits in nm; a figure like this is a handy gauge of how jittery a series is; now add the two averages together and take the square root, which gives 0.63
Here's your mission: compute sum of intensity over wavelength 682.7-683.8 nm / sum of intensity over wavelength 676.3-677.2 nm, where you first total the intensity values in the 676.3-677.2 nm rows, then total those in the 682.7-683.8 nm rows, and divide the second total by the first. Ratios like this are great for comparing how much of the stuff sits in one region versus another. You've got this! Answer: 1.22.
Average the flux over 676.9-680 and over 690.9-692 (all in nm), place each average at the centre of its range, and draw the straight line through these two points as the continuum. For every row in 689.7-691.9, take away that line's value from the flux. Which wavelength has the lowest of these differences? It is 691.647 nm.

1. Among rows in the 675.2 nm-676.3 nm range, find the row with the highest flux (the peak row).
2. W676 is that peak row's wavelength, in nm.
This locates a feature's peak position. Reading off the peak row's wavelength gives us 676.058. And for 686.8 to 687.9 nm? 687.043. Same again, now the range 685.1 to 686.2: 686.095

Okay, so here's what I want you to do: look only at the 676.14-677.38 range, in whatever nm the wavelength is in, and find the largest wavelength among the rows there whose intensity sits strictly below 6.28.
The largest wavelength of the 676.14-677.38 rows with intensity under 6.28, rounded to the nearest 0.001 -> 677.305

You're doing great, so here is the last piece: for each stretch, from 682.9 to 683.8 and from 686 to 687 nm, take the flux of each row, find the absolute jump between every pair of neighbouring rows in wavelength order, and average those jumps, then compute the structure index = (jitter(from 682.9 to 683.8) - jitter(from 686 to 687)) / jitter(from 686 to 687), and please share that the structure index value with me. -0.5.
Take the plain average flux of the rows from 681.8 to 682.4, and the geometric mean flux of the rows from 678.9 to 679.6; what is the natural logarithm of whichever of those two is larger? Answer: 1.89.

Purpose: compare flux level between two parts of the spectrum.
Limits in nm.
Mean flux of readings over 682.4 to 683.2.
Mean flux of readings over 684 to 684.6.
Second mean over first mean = 0.93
